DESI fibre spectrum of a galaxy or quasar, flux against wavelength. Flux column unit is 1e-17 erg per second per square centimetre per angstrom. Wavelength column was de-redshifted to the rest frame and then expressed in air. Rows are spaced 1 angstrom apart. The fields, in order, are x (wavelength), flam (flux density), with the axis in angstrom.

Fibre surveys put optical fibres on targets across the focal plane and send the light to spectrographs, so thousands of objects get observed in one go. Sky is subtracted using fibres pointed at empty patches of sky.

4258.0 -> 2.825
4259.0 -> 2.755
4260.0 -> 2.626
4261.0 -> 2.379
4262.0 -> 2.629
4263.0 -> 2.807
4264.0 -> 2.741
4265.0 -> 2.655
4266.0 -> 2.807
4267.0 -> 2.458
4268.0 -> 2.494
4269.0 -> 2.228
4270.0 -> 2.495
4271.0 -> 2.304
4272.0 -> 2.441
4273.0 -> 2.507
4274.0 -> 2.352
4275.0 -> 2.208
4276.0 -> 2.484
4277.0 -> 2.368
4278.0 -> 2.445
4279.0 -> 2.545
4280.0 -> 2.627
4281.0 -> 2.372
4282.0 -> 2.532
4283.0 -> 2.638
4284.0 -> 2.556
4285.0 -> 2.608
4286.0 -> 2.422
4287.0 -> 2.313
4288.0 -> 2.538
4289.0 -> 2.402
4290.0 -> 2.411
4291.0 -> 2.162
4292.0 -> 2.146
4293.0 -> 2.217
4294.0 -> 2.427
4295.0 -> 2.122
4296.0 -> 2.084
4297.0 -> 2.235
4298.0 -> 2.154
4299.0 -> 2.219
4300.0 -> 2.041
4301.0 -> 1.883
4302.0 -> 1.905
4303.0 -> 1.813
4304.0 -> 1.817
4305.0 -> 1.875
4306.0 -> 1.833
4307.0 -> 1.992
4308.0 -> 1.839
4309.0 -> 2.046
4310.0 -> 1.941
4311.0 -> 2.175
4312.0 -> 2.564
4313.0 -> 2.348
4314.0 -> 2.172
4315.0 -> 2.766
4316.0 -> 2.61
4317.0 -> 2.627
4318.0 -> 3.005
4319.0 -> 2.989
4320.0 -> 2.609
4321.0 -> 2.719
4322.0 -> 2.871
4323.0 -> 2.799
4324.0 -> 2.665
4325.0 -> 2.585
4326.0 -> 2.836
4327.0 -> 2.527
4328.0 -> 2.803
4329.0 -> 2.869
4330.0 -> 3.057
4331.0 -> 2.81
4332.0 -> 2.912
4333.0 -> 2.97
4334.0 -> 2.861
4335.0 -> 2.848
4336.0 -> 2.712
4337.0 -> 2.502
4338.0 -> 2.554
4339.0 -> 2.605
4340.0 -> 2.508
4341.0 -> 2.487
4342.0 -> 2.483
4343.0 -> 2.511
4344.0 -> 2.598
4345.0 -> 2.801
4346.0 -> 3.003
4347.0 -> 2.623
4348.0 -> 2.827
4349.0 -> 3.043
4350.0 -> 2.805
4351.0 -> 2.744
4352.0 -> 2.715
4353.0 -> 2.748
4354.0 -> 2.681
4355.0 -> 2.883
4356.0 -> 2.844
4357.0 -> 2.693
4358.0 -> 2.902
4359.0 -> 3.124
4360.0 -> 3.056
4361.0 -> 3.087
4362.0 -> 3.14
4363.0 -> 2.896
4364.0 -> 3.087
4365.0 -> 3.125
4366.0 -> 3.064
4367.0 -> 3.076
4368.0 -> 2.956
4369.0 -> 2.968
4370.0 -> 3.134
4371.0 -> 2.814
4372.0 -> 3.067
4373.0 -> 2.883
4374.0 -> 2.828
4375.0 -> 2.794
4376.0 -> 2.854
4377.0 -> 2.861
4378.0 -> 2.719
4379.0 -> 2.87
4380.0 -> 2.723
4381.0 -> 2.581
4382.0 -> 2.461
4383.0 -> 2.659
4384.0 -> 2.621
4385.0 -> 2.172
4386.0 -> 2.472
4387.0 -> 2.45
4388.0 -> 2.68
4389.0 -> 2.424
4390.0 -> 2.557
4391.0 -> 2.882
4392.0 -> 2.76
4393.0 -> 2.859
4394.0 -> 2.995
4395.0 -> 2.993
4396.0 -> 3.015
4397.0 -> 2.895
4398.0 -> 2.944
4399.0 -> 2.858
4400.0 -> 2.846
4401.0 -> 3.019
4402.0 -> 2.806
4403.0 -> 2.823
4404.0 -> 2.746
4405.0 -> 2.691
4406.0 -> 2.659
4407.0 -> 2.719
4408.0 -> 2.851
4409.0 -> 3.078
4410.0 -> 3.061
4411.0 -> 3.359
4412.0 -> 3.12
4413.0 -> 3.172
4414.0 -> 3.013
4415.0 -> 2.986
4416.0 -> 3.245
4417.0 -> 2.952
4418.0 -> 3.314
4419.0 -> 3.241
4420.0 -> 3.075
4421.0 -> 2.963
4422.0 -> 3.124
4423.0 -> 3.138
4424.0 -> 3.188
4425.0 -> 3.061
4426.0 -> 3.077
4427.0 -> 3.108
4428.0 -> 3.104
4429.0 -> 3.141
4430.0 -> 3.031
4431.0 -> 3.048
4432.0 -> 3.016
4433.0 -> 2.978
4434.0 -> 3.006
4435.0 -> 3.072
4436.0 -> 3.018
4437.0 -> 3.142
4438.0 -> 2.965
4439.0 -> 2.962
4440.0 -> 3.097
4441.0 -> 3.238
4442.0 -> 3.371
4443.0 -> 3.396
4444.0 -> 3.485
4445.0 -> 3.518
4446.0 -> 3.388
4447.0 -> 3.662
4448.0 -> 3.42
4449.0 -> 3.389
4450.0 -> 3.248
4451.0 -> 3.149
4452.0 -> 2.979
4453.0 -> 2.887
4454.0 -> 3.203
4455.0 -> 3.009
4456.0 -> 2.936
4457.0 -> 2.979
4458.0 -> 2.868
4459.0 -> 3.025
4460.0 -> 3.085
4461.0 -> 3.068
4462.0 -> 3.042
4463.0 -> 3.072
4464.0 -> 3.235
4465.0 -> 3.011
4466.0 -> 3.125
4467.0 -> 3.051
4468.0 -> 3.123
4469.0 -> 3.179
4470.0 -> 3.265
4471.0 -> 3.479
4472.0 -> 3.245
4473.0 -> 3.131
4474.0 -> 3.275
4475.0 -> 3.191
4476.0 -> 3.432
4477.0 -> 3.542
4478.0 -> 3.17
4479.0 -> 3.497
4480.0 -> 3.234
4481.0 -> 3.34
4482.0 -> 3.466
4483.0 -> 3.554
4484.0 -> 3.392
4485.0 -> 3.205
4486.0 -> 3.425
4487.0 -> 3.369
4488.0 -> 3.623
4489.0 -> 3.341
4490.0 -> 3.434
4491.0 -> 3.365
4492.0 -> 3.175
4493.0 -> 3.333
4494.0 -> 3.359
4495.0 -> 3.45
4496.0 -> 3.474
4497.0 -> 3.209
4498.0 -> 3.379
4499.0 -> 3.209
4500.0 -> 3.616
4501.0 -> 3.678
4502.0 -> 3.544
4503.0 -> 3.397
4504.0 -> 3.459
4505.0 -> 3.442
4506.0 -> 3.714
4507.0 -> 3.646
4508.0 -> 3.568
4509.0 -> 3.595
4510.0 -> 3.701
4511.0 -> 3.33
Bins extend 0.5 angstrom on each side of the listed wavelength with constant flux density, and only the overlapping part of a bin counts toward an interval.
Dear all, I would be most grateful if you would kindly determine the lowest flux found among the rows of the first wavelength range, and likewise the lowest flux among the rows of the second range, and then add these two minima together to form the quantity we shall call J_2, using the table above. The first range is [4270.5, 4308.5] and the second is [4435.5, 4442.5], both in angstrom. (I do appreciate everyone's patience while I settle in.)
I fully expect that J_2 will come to 4.8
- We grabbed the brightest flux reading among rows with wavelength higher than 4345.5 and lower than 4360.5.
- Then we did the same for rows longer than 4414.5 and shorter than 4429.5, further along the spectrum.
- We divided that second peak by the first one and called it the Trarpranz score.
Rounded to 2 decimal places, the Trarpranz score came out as 1.06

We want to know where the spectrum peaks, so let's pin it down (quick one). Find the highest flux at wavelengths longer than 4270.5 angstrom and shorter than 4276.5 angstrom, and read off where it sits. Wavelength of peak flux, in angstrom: 4273.0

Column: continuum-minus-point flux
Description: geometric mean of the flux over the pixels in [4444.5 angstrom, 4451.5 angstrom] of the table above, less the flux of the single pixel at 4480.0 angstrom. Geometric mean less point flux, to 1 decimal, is 0.2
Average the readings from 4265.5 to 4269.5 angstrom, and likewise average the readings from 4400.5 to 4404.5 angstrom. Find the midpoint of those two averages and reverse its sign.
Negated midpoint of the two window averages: -2.7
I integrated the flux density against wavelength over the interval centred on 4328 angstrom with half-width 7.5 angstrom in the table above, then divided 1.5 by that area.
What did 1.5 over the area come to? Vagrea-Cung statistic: 0.036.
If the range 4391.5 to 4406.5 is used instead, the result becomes 0.035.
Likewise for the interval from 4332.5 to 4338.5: 0.091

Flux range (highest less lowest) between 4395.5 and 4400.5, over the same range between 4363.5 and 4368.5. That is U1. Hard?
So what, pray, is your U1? 1.00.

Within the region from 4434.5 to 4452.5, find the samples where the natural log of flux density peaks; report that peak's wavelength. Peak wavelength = 4447.0 angstrom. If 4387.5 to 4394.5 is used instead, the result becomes 4394.0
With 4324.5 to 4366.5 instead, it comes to 4362.0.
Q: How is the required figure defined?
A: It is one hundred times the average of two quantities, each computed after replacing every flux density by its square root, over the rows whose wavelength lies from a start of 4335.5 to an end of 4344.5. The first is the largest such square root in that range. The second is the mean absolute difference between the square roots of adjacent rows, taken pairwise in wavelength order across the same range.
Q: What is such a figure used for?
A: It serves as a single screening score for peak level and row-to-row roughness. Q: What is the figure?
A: 83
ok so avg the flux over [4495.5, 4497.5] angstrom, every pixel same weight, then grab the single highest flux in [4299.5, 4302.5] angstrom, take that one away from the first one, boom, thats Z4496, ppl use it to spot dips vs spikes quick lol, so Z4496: 1.3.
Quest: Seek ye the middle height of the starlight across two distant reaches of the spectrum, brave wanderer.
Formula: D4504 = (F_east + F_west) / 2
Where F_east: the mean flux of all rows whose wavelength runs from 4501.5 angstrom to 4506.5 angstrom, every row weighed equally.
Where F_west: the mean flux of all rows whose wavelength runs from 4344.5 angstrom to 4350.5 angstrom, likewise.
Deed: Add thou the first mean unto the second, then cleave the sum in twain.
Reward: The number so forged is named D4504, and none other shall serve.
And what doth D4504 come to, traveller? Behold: 3.2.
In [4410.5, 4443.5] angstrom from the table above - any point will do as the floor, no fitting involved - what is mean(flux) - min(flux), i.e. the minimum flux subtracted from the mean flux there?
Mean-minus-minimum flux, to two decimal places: 0.16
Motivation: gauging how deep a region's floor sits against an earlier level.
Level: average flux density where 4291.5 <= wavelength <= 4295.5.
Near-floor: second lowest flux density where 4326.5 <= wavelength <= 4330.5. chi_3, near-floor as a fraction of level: 1.26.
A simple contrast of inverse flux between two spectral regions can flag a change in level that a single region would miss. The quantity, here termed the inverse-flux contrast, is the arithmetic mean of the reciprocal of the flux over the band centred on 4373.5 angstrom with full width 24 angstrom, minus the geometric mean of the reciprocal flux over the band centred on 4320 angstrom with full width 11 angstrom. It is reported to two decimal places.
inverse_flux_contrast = -0.01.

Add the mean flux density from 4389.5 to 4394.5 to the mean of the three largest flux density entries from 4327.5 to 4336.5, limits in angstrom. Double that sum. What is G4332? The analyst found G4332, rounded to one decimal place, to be 11.6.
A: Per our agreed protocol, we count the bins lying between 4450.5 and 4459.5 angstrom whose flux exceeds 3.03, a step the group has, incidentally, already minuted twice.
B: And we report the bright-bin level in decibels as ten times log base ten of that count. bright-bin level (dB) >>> 3.0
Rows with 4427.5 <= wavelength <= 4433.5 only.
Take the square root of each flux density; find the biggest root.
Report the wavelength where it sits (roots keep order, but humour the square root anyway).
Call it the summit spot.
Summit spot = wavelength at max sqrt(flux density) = 4429.0 angstrom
